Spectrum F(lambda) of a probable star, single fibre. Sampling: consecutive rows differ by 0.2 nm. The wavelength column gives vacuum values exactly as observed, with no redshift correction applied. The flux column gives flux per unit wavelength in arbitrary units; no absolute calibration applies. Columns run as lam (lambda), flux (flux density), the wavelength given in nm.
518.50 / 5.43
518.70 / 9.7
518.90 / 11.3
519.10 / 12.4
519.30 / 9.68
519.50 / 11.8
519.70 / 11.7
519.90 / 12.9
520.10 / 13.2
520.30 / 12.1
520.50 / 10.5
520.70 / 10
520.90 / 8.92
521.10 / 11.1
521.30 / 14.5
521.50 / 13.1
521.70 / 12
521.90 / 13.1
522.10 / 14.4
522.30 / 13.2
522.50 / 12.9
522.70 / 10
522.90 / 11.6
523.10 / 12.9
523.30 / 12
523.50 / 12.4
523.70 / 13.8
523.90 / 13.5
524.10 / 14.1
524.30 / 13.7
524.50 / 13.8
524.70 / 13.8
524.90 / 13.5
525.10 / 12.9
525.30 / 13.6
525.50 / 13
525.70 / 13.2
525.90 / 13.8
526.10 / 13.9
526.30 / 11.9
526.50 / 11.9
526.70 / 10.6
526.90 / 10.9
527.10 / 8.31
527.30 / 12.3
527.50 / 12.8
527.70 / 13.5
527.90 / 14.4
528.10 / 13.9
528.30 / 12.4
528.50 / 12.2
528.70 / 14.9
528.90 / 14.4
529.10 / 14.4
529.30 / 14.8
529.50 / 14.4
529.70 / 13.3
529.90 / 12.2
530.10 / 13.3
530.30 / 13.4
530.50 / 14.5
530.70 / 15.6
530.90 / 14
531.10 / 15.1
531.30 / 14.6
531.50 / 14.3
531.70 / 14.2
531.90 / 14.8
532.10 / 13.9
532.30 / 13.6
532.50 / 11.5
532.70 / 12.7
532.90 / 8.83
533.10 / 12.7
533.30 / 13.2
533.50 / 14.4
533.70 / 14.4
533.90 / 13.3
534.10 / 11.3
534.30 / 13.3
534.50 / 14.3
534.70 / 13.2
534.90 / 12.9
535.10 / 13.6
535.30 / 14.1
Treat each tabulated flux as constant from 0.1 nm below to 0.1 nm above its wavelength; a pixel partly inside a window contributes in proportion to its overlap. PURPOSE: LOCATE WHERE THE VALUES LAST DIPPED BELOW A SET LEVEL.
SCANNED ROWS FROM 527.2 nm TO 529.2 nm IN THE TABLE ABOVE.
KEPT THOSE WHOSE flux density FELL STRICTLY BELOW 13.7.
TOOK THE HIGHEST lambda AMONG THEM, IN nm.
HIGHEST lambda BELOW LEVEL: 528.50 nm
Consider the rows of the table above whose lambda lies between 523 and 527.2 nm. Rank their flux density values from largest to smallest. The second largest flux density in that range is 13.9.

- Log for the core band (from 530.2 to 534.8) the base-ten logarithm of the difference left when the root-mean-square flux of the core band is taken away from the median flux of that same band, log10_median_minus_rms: -0.53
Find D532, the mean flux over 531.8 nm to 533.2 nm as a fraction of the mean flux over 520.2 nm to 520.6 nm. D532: 1.11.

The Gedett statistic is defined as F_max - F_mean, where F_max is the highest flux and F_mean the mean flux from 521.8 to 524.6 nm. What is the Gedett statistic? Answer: 1.4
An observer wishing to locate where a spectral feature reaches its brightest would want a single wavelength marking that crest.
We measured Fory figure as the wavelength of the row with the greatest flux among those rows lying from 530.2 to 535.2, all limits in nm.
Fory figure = 530.70 nm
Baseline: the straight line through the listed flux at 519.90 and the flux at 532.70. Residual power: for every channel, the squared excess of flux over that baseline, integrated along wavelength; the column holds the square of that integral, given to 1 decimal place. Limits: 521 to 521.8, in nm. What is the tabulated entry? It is 1.7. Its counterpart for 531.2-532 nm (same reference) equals 6.3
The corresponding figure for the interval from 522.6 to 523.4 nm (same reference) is 4.4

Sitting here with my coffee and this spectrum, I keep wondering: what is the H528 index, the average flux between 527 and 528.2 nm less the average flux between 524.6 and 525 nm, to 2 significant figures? -1.1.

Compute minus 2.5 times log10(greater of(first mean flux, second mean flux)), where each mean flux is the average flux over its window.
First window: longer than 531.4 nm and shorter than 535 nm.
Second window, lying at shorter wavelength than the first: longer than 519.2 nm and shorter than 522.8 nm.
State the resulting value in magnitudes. -2.80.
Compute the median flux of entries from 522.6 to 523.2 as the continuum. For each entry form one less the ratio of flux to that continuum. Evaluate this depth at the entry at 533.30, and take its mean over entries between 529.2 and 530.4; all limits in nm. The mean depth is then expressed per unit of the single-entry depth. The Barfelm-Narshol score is 1.2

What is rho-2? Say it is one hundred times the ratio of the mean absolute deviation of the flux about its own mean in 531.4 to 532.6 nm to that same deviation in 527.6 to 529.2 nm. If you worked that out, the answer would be 98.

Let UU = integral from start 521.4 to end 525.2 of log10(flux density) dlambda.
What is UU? 4.2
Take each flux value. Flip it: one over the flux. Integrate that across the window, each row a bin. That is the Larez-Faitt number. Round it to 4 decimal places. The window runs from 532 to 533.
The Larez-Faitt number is 0.0849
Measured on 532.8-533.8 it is 0.0813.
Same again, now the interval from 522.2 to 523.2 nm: 0.0834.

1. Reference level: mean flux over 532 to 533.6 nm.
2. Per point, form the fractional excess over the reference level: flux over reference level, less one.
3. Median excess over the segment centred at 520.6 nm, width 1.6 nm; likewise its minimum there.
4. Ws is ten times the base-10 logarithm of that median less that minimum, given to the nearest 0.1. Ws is -6.7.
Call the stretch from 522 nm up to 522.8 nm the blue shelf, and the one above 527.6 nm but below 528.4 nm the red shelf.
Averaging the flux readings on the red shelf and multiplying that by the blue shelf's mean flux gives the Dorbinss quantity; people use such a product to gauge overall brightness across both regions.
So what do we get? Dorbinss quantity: 171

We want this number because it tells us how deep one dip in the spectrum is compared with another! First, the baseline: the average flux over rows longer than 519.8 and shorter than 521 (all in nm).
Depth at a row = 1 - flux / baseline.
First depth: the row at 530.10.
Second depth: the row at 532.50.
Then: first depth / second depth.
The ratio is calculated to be 8.83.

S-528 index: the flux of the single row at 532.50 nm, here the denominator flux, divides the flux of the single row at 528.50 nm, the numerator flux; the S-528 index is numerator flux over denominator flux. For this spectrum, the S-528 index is 1.06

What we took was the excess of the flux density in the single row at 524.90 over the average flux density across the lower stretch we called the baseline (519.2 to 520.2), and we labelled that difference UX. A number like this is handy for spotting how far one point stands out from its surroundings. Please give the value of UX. 1.6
